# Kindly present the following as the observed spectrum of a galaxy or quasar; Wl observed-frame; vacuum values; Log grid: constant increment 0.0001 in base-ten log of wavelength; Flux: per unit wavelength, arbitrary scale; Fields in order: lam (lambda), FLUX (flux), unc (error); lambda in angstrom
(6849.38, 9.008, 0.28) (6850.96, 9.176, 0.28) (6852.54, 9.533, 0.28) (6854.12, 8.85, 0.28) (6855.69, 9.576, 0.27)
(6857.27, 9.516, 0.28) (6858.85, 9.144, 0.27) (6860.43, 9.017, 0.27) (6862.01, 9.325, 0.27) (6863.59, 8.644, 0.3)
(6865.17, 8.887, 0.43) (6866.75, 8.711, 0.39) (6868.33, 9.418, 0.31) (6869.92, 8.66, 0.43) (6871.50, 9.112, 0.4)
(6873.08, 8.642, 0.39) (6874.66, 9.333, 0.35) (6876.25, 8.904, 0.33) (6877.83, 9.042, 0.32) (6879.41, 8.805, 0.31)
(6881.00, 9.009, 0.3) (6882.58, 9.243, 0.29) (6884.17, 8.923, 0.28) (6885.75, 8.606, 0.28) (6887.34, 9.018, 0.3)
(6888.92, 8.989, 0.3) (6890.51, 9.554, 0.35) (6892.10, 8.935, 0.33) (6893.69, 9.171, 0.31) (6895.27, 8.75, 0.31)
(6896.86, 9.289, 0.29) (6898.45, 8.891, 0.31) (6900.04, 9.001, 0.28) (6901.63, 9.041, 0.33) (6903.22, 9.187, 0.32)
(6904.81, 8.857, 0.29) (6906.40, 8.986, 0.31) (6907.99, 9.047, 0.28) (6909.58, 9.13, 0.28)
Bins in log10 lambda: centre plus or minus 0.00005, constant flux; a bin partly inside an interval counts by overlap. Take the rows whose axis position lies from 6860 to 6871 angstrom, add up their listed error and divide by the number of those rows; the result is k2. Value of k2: 0.343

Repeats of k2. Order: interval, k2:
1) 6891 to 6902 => 0.309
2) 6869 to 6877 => 0.380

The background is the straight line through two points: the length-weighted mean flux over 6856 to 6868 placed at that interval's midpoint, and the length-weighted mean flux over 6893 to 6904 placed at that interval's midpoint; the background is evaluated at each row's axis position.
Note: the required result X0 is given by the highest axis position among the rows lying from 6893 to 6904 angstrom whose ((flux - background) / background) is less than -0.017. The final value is 6898.45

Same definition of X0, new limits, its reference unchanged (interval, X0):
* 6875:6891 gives 6885.75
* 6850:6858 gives 6854.12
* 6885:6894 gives 6885.75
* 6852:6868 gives 6866.75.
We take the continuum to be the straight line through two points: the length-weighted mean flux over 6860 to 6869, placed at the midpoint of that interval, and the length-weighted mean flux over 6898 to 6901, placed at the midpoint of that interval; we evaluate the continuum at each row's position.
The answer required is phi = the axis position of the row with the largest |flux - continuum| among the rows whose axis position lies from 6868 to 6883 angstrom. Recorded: 6868.33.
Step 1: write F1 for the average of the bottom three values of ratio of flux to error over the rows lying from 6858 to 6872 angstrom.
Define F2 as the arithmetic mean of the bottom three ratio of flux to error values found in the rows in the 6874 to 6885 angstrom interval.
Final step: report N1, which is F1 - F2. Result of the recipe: -6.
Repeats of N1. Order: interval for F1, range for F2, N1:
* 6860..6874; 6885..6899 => -7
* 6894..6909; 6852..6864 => -3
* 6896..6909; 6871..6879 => 4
